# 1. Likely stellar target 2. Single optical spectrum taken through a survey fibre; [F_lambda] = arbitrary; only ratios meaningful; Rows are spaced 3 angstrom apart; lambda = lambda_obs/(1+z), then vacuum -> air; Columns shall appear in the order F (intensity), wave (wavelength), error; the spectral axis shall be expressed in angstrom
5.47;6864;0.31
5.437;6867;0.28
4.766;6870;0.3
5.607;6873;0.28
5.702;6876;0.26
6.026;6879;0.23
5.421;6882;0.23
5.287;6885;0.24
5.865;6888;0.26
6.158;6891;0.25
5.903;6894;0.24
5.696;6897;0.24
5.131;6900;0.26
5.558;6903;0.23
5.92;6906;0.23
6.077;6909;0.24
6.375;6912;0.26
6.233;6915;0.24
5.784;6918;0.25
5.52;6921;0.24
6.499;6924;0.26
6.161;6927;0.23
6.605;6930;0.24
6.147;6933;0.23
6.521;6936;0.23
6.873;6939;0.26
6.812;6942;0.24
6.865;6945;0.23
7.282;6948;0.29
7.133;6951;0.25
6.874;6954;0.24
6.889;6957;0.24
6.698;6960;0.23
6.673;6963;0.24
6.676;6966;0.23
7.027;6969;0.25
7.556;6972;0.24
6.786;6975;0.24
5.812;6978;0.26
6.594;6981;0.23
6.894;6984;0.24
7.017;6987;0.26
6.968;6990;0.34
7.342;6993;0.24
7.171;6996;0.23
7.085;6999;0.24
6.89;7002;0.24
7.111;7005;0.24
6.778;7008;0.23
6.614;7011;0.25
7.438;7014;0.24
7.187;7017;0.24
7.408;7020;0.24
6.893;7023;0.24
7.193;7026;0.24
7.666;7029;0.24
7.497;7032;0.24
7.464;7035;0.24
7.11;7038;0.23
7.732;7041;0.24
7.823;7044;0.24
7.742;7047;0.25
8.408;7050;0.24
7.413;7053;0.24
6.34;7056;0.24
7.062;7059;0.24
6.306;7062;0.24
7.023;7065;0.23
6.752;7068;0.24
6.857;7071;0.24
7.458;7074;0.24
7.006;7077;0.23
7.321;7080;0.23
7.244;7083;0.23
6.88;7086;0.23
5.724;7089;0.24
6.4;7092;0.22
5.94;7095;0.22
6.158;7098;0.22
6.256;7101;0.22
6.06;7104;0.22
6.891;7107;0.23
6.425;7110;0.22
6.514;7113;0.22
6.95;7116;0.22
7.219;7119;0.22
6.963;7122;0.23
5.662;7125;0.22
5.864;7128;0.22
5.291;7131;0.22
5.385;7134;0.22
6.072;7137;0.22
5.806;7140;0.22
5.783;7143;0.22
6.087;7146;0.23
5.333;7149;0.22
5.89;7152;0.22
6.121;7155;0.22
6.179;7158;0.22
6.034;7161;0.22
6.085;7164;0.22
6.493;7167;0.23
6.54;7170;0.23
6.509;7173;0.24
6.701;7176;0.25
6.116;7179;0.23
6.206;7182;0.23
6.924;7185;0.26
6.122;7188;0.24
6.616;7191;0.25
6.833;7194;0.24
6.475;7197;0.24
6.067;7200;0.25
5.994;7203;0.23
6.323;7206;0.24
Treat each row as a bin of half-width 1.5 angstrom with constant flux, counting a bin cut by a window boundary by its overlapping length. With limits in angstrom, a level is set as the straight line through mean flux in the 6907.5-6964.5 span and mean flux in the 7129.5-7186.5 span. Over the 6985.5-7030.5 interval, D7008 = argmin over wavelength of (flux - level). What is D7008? 7011 angstrom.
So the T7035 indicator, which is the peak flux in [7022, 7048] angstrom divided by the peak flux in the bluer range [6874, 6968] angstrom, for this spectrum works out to 1.07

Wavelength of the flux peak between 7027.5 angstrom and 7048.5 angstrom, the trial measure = 7044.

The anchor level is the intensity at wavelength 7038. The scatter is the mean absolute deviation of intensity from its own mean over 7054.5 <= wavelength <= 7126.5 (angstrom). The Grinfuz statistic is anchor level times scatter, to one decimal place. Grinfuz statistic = 3.1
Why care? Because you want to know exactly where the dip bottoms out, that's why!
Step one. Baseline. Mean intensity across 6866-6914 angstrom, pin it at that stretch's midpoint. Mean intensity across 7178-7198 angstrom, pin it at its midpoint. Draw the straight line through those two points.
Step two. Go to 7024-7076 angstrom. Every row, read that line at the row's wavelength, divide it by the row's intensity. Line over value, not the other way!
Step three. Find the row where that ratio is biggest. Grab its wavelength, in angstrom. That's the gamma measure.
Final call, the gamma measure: 7062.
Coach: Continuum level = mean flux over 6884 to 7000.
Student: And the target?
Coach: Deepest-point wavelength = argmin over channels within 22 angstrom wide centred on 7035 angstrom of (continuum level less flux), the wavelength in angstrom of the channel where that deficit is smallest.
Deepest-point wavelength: 7044 angstrom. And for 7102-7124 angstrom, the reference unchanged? 7119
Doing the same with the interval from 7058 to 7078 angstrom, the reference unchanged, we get 7074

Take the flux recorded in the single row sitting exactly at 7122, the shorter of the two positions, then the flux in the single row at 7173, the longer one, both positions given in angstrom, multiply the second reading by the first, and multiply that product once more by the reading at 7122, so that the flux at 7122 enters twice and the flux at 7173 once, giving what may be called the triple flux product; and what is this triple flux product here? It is 316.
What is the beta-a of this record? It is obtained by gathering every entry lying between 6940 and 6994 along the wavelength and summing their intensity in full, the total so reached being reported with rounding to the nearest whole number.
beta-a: 124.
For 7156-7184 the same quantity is 57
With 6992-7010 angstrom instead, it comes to 42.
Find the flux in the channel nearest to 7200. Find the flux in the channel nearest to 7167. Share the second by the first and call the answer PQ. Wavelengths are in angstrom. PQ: 1.07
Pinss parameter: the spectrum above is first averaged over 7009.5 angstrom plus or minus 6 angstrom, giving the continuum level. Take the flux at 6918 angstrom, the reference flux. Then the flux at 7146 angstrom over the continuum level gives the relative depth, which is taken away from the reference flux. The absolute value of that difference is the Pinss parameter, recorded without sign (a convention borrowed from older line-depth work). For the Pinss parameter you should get 4.9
